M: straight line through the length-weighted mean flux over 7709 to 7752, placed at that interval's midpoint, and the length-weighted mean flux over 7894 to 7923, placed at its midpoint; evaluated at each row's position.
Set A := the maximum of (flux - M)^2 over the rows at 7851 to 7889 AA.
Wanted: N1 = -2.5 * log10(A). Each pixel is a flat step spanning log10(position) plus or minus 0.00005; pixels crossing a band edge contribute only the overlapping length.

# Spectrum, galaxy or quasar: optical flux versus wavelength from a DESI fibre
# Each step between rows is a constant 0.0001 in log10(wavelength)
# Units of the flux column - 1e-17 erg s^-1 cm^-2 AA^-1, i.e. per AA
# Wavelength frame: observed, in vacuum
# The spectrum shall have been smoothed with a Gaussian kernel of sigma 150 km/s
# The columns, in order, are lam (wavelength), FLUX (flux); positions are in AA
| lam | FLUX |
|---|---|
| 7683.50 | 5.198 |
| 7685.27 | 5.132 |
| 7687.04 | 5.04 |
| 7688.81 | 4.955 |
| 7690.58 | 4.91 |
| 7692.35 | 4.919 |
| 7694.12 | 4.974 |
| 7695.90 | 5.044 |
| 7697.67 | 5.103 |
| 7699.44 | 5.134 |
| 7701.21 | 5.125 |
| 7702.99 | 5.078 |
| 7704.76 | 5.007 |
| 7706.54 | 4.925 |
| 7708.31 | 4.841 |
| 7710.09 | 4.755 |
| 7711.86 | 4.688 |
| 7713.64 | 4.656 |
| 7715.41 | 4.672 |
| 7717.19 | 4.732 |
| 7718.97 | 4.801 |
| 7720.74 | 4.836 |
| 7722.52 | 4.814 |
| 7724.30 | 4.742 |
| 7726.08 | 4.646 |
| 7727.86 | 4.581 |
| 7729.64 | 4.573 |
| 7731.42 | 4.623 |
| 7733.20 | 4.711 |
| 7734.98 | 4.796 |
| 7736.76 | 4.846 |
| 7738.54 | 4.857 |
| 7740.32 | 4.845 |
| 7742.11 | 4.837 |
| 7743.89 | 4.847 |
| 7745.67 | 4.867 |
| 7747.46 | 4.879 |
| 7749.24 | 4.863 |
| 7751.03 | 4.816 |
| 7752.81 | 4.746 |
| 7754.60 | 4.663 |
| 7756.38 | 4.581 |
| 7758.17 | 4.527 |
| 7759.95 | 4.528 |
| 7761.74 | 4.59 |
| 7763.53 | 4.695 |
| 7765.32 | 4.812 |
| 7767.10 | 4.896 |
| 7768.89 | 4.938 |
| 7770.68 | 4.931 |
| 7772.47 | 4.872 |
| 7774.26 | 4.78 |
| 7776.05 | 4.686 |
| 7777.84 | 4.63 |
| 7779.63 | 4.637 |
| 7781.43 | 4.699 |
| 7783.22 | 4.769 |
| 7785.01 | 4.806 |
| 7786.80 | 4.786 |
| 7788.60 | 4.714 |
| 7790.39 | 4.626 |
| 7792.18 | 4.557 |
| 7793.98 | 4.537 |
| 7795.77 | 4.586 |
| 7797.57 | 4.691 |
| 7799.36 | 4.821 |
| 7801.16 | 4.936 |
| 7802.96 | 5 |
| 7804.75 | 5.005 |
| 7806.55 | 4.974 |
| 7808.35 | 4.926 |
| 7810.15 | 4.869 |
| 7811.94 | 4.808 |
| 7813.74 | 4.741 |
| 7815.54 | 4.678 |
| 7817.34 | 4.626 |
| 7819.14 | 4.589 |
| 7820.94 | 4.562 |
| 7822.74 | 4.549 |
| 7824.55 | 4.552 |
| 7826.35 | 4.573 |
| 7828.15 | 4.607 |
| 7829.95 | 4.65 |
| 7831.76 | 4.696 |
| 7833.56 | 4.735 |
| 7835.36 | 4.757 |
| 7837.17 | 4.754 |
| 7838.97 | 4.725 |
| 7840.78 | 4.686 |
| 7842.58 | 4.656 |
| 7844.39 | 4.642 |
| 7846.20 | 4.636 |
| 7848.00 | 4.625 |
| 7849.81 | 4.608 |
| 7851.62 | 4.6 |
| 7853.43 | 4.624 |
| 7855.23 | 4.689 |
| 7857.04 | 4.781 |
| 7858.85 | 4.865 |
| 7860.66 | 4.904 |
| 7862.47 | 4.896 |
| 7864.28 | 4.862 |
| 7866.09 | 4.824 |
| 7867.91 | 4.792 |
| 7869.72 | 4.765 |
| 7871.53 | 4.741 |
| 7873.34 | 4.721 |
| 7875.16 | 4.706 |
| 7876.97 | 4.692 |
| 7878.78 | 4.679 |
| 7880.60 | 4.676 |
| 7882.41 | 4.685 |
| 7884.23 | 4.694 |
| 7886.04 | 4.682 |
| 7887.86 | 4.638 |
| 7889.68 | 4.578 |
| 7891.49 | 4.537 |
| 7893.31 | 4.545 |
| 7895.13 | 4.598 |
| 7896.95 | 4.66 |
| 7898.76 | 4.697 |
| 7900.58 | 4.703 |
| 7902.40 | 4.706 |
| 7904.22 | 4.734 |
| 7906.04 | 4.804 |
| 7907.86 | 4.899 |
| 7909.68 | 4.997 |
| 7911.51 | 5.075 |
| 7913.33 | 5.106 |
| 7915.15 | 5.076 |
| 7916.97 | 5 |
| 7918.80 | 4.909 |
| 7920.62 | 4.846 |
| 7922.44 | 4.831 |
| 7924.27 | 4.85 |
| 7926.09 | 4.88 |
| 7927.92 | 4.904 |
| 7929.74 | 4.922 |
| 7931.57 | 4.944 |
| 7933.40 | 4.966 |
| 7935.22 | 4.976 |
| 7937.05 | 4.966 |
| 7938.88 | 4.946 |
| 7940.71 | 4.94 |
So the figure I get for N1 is 3.26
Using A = 0.050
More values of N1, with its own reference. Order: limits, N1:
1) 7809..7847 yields 2.93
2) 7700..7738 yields 2.12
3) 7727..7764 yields 3.02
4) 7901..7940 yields 2.99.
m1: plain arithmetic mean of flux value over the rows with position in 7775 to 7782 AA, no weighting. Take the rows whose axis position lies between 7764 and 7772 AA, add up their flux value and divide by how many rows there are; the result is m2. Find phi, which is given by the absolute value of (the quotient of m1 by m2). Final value 0.95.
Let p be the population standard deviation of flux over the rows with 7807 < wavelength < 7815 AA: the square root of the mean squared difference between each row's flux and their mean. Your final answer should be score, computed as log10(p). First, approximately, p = 0.069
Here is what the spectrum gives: -1.16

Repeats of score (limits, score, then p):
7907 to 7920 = -1.12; 0.076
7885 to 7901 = -1.22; 0.061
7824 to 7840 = -1.13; 0.075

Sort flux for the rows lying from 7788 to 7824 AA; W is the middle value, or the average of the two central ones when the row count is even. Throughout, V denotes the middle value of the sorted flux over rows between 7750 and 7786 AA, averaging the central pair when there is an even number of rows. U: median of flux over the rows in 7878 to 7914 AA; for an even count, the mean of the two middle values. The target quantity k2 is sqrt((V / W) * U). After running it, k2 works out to 2.17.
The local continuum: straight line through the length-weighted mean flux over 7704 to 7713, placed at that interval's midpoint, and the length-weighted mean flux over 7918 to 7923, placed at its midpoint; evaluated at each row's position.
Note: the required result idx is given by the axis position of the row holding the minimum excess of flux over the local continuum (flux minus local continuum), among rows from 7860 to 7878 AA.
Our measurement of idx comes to 7876.97 AA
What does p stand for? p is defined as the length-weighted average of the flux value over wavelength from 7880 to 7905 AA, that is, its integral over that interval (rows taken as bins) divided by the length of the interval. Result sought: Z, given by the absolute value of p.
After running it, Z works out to 4.653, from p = 4.65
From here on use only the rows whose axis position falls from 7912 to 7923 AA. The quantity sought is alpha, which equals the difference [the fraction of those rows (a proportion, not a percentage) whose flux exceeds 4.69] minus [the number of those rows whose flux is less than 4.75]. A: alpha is 1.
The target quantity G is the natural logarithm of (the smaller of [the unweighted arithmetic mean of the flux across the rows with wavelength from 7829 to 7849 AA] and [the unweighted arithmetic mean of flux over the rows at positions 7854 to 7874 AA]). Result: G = 1.54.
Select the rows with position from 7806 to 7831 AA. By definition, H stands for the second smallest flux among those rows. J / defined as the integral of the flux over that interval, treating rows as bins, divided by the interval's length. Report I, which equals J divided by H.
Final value 1.030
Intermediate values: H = 4.552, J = 4.69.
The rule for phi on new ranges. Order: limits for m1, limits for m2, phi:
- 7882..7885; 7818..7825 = 1.03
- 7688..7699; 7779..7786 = 1.05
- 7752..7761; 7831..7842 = 0.98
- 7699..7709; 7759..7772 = 1.05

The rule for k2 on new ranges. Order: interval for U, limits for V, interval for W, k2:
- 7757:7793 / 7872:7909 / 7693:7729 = 2.14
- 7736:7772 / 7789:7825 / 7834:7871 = 2.19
